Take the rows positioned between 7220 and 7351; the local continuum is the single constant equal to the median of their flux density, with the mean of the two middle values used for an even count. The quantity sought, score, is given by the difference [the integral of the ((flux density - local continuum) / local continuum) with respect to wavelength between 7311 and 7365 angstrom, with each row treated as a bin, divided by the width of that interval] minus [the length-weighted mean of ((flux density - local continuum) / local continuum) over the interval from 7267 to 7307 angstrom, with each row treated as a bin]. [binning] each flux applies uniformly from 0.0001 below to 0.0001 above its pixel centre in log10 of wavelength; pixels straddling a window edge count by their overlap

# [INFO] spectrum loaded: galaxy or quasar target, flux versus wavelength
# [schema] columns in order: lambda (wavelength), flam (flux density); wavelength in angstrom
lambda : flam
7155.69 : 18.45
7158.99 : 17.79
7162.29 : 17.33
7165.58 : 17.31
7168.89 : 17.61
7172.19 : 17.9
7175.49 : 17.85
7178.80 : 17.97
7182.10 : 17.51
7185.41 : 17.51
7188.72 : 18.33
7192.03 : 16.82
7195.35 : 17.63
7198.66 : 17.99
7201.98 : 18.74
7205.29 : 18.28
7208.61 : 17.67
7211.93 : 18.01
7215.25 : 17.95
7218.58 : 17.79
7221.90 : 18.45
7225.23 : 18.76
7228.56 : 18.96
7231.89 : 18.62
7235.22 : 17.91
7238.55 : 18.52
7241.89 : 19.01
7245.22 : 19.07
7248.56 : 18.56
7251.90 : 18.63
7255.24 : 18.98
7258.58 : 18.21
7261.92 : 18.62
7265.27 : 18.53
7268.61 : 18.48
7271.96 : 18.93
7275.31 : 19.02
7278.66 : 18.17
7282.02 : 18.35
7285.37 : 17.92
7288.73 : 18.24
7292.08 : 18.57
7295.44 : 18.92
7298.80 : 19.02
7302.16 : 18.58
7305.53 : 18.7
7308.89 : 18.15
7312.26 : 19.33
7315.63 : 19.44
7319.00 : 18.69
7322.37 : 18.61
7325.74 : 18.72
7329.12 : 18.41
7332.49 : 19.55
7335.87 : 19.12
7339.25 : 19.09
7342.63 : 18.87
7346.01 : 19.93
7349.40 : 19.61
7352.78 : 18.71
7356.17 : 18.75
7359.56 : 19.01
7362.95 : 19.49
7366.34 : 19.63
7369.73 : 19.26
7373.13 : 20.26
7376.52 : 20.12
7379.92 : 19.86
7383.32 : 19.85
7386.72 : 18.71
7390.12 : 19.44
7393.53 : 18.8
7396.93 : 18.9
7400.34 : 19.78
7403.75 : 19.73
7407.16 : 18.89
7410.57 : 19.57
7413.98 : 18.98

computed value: 0.03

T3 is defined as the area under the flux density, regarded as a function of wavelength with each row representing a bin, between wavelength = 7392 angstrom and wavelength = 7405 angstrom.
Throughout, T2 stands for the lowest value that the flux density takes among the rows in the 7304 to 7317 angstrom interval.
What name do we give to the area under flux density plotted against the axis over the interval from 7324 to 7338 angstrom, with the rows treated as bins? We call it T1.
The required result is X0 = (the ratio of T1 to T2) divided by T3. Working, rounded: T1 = 265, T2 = 18.15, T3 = 251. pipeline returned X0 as 0.0583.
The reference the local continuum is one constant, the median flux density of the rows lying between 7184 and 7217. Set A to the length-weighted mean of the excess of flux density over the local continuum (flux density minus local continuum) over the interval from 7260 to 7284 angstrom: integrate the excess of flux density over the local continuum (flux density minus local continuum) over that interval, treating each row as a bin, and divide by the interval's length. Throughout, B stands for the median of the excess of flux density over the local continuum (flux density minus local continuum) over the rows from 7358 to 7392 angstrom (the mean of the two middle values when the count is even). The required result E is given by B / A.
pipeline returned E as 2.6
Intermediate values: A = 0.6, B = 1.59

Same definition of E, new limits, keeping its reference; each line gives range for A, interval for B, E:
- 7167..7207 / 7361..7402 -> -12.4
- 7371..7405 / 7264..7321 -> 0.4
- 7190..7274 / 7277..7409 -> 2.4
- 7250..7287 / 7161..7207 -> -0.4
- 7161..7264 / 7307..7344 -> 5.0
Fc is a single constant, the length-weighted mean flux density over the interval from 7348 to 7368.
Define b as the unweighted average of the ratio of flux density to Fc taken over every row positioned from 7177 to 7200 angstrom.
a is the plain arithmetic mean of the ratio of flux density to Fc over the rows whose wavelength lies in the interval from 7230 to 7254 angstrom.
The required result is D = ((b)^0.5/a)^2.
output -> 0.98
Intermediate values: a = 0.970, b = 0.92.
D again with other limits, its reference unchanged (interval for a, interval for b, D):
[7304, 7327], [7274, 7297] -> 1.00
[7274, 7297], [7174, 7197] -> 1.00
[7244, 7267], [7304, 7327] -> 1.04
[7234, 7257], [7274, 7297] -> 1.02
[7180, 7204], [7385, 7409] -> 1.16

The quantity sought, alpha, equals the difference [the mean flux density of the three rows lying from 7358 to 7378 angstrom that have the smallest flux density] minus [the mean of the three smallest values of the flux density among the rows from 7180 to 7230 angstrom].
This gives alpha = 2.0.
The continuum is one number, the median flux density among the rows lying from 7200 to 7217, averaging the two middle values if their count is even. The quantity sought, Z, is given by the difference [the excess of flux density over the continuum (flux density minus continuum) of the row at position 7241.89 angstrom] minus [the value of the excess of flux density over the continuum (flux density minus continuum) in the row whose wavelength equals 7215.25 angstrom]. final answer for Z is 1.1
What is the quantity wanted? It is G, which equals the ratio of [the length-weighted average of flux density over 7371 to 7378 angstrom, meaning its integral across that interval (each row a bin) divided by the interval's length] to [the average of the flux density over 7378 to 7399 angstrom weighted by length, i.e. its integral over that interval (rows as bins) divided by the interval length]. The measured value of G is 1.04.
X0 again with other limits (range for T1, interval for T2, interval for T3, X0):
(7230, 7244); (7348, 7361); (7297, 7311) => 0.0532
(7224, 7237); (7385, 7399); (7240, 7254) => 0.0490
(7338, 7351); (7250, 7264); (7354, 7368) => 0.0515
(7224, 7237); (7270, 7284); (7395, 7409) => 0.0491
